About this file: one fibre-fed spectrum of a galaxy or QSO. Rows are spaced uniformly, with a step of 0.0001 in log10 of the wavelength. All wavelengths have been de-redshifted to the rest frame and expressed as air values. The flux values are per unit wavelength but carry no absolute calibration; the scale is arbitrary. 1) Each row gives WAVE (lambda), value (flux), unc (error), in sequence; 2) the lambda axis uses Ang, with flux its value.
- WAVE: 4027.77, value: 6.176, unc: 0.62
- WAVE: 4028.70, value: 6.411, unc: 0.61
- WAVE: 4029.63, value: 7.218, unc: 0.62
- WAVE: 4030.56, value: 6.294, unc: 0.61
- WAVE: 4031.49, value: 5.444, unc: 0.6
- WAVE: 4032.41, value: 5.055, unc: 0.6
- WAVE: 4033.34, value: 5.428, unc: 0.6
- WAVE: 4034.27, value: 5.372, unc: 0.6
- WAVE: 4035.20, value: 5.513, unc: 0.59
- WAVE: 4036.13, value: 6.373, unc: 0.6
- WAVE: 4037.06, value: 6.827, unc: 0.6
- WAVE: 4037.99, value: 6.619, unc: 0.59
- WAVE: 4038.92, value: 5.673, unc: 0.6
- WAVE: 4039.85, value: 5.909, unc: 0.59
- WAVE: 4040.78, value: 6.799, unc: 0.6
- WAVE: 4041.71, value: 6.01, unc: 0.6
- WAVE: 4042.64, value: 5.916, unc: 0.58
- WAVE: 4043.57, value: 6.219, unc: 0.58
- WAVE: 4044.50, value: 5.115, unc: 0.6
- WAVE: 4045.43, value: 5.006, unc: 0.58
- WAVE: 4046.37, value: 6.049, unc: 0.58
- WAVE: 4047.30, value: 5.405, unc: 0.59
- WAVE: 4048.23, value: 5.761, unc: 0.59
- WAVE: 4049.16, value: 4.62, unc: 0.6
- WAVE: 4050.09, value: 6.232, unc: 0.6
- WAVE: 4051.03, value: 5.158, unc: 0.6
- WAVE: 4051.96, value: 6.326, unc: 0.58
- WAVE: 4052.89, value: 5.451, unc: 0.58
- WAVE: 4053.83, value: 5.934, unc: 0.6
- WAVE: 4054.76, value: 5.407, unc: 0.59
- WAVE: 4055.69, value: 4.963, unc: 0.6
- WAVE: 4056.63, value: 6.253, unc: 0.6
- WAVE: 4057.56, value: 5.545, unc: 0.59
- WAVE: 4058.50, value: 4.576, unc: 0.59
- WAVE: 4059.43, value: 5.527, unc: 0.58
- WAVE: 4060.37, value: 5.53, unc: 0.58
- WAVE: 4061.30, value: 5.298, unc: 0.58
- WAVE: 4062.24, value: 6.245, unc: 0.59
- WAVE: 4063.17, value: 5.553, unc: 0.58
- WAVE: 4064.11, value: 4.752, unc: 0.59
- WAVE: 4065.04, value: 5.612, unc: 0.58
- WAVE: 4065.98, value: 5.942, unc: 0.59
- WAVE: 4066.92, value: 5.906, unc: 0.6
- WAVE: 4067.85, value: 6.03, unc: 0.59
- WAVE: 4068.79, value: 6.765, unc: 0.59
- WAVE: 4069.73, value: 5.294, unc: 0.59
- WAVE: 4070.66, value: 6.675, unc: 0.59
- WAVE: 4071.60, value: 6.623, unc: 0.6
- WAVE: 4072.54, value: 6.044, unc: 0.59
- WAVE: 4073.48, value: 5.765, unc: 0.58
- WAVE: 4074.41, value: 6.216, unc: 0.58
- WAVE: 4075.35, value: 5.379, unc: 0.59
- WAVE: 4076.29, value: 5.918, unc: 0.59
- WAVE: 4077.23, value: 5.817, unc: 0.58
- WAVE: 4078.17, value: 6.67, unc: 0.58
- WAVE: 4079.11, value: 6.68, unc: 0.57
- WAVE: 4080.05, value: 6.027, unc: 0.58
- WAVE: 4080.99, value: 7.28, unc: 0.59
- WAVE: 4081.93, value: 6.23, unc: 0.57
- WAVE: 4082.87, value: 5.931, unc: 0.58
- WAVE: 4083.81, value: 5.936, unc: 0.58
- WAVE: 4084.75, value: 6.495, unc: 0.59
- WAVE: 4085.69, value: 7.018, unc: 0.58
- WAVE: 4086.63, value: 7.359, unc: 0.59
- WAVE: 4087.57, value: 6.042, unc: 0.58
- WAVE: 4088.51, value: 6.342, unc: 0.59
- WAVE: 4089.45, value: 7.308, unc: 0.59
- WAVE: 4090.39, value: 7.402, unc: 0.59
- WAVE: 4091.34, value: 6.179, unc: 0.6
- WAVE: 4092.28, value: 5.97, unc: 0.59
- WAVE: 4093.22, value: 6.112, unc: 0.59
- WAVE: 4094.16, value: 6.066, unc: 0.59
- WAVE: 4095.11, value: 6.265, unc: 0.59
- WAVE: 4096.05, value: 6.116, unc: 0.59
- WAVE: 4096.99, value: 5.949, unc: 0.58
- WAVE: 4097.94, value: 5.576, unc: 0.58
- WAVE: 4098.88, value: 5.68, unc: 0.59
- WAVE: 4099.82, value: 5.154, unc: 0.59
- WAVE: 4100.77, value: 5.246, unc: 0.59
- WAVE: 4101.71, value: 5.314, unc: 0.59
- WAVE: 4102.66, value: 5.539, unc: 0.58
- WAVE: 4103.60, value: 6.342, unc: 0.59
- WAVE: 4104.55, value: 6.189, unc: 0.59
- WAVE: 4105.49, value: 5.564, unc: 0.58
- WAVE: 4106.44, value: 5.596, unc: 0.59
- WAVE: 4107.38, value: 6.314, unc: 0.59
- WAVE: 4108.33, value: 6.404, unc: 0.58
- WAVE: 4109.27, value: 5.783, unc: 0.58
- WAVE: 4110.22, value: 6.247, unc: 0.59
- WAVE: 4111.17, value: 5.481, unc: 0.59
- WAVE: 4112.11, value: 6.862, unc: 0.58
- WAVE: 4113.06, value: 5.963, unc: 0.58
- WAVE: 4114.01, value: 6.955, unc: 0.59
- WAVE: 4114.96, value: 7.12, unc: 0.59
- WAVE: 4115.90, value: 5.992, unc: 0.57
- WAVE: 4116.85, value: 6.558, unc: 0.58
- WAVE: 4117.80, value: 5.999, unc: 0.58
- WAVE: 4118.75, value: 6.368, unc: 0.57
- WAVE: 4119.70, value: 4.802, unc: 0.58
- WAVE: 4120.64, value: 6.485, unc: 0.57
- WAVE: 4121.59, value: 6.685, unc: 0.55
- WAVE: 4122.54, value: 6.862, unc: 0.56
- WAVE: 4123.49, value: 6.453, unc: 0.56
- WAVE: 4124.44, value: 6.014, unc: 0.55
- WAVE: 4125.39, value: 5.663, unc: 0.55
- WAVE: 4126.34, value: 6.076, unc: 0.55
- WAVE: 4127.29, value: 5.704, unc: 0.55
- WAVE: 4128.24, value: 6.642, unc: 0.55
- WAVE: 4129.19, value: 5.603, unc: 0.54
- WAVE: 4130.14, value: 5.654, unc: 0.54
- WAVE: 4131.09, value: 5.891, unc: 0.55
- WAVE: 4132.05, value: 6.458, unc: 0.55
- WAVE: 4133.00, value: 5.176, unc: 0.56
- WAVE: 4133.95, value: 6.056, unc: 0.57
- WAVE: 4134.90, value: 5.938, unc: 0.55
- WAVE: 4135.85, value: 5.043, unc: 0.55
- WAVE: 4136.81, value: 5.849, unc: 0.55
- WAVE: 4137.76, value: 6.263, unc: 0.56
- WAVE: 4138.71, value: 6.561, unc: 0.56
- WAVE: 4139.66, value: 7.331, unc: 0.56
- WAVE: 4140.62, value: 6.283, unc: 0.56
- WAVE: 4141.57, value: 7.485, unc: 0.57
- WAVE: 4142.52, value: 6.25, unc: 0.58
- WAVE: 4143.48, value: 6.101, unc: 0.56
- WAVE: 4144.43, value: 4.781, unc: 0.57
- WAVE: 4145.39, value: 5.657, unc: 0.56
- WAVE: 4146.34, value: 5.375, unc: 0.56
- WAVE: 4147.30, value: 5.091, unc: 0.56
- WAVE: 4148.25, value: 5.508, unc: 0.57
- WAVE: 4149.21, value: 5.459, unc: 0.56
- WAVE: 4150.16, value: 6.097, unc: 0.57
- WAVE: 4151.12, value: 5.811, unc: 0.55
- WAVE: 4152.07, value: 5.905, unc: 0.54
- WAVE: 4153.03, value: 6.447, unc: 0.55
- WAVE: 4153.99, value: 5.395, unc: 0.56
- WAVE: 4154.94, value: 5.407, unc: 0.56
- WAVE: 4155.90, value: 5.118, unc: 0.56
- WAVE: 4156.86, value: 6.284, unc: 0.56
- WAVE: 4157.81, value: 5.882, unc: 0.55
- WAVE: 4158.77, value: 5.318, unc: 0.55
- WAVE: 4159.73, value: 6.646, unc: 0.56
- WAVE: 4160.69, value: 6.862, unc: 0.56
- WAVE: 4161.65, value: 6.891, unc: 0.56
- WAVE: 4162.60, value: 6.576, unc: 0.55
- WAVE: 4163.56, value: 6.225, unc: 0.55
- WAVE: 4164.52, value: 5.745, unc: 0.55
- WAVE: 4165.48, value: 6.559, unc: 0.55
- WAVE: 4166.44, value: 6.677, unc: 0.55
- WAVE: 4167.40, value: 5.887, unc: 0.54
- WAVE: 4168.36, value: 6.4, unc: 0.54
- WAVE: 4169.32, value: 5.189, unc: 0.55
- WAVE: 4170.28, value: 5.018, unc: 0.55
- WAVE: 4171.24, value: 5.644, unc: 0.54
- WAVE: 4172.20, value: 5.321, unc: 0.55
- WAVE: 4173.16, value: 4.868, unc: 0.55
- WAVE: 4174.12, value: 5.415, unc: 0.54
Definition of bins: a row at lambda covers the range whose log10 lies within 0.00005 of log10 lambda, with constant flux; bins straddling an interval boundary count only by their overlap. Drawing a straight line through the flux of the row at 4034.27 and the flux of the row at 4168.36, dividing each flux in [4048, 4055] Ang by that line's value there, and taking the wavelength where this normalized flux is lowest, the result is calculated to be 4049.16 Ang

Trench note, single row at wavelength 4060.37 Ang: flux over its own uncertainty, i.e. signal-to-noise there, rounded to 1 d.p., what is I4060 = 9.5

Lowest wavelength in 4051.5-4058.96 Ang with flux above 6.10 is 4051.96 Ang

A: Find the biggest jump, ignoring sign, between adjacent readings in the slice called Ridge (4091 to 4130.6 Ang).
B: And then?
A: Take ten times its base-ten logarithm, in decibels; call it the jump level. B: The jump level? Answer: 2.3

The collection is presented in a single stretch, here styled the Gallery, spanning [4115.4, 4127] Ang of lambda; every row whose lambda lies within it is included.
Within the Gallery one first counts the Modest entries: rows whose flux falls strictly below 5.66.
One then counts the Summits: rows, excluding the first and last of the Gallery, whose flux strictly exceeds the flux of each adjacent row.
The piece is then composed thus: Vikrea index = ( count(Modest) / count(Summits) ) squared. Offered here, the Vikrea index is 0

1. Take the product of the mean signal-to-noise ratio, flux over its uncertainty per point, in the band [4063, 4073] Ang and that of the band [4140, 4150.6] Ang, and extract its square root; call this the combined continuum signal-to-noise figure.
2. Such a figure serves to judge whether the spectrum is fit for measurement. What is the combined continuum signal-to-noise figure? 10.2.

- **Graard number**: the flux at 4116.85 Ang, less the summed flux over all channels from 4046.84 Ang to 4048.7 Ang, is -5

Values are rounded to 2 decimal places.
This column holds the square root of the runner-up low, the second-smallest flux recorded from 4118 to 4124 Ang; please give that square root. 2.52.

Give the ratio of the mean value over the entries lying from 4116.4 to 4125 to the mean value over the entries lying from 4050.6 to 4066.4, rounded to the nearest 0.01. 1.13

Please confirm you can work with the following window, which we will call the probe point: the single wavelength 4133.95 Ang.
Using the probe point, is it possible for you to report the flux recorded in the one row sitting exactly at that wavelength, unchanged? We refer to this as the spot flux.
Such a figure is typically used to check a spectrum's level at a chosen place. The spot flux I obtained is 6.056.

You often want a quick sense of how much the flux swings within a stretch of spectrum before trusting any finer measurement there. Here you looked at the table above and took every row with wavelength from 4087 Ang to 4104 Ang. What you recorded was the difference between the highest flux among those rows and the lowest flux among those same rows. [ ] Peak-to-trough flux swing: 2.2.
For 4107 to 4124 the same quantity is 2.3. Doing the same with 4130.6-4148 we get 2.7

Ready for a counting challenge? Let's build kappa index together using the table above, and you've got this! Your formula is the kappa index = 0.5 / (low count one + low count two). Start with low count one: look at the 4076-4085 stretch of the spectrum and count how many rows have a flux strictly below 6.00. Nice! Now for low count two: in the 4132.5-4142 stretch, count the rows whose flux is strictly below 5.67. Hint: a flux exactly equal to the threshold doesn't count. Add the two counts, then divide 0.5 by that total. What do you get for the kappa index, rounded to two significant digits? 0.083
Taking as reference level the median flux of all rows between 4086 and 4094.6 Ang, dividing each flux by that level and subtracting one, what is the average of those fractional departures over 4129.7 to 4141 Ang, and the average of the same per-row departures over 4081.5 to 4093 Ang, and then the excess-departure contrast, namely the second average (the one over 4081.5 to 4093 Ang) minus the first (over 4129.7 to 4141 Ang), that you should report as 0.08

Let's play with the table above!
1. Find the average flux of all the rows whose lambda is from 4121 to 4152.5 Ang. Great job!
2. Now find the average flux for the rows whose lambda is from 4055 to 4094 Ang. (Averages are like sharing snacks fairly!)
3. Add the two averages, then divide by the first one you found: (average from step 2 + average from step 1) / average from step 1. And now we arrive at 2.01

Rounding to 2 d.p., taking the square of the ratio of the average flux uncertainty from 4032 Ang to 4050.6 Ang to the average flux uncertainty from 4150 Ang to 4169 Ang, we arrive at 1.15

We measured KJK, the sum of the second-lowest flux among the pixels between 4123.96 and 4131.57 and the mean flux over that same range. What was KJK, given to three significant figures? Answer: 11.6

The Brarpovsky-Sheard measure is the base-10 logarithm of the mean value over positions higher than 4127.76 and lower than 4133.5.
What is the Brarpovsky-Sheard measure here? 0.77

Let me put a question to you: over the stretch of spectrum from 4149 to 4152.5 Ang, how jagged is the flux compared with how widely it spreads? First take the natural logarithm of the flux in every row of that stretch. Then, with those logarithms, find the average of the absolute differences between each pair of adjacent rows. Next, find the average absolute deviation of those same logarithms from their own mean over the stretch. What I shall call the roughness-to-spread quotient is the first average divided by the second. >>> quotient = 1.84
